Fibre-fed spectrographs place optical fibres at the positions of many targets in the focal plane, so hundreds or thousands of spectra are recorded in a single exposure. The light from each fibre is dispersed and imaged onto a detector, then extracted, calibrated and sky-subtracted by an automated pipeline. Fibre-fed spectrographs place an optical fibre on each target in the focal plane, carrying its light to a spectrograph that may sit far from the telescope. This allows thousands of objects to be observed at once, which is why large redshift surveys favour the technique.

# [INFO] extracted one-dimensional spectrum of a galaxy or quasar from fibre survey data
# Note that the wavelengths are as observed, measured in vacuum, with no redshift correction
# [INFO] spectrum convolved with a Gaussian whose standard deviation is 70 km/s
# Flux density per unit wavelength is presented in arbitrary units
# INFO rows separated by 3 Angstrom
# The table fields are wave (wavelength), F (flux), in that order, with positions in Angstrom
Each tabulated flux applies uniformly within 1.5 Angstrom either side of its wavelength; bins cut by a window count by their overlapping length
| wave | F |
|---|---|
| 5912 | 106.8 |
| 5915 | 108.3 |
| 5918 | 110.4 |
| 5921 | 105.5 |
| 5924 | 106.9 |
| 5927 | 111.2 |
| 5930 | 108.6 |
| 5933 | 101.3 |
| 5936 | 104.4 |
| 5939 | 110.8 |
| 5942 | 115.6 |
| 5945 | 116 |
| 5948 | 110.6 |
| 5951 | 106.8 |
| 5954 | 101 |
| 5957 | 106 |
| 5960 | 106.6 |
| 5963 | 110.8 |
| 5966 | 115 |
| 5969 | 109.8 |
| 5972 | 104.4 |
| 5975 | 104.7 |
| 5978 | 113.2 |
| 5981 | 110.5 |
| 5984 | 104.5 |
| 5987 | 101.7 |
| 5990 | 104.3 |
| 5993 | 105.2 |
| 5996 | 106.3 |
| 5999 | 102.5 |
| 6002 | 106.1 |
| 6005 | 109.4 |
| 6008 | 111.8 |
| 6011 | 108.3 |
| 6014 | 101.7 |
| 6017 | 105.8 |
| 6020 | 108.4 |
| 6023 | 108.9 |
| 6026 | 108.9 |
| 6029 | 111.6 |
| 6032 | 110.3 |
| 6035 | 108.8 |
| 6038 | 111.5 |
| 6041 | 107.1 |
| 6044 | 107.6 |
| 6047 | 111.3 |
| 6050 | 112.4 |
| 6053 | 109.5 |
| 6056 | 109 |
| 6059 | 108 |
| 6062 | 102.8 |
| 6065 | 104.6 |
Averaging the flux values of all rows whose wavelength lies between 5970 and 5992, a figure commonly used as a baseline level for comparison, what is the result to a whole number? 106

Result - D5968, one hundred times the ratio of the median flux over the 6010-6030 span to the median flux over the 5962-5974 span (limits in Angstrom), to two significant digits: 98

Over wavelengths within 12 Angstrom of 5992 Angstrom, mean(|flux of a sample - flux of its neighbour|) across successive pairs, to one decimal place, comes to 3.0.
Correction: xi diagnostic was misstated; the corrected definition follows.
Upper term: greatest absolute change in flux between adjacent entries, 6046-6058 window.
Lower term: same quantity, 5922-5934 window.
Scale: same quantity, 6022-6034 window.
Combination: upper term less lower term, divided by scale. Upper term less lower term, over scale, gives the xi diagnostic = -1.63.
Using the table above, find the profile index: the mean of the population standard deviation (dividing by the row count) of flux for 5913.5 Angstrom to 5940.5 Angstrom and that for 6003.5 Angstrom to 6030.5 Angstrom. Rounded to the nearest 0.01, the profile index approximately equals 3.00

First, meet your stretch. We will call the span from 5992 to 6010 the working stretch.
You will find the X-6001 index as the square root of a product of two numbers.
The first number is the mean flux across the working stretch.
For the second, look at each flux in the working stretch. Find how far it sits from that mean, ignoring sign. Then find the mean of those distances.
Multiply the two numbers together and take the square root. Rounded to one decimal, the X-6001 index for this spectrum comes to 16.3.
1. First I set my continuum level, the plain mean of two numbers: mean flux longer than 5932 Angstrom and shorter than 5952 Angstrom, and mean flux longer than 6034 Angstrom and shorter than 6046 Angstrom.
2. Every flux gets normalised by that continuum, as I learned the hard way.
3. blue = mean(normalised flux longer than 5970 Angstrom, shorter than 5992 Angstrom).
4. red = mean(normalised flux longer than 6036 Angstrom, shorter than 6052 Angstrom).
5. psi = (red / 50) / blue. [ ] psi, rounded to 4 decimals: 0.0207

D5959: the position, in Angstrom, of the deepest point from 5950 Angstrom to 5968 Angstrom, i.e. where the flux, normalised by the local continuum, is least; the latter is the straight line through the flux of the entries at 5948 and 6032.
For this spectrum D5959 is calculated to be 5954 Angstrom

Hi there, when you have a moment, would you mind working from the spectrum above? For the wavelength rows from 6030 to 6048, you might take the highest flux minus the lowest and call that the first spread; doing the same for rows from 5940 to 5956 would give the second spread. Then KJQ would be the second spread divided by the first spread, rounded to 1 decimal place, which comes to 3.4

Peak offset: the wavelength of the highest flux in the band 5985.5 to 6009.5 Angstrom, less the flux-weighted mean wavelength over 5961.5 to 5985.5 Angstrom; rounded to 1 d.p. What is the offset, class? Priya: 34.6 Angstrom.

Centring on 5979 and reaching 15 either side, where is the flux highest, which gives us 5966 Angstrom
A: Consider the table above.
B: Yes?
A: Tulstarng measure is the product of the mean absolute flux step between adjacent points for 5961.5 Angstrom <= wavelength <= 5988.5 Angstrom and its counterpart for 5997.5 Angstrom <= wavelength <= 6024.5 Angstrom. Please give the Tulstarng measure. 14.6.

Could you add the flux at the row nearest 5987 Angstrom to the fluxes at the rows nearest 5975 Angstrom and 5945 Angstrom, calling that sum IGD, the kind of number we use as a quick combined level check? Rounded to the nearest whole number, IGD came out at 322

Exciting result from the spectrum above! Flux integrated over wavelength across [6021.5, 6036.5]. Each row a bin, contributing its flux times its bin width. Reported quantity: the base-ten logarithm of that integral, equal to 3.22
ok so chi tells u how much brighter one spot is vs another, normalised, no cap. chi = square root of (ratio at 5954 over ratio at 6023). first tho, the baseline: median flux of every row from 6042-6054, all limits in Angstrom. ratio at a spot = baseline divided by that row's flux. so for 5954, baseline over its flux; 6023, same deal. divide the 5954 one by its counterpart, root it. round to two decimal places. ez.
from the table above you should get 1.04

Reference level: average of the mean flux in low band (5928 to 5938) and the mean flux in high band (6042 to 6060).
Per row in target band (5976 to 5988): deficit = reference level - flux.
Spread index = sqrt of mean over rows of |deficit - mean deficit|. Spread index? 2.09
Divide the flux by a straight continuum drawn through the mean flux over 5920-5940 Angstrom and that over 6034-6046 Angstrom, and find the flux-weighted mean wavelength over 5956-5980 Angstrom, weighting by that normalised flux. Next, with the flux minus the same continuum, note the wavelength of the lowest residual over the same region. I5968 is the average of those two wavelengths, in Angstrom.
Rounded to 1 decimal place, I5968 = 5969.8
